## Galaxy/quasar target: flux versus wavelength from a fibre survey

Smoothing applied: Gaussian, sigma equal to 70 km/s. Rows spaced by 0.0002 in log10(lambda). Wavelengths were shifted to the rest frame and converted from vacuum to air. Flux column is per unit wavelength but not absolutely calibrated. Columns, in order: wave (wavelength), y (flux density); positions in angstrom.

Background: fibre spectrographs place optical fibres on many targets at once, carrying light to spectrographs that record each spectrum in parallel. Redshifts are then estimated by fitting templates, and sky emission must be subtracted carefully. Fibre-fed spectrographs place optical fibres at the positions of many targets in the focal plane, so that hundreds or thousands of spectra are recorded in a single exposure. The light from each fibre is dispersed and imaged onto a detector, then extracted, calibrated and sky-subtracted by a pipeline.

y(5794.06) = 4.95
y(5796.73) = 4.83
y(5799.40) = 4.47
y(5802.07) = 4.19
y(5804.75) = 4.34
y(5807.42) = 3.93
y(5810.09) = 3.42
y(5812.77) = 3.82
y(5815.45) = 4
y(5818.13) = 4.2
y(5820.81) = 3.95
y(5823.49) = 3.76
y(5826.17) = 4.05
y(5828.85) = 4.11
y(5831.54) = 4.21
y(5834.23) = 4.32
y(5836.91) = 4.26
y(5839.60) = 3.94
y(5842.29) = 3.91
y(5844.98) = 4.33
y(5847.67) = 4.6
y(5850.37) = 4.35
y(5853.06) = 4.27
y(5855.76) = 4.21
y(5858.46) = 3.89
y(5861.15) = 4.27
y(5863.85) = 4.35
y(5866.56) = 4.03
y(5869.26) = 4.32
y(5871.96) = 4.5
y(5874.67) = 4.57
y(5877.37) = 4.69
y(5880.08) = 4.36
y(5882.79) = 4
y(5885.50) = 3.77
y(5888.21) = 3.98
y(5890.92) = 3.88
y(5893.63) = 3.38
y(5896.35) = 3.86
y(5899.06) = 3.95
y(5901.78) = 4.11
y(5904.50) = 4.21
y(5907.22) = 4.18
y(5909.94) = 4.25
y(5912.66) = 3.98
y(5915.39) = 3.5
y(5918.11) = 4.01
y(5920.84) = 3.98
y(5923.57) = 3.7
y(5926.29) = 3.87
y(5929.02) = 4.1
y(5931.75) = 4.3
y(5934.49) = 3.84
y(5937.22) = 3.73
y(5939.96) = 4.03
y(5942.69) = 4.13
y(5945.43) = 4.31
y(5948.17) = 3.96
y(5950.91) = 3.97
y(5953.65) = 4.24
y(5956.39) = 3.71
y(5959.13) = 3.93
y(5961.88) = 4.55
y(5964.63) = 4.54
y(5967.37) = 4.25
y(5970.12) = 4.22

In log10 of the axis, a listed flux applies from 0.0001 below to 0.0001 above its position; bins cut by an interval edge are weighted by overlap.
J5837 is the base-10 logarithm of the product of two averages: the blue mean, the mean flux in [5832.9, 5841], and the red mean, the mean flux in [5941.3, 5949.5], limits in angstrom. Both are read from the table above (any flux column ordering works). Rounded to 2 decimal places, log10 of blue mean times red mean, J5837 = 1.24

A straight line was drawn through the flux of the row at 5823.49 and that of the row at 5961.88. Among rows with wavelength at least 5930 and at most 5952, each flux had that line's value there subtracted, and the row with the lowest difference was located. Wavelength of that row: 5937.22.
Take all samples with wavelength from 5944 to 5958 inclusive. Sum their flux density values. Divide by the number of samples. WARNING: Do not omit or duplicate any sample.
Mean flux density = 4.04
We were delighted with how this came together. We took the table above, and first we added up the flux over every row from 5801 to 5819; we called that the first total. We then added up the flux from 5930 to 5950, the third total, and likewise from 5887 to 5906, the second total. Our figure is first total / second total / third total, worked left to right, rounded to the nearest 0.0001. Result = 0.0360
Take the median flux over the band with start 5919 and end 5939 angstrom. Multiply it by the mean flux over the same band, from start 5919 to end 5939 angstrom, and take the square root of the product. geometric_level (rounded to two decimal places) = 3.90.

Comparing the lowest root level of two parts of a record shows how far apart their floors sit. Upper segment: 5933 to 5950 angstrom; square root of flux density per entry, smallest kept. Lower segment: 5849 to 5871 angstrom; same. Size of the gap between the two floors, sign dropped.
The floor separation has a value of 0.04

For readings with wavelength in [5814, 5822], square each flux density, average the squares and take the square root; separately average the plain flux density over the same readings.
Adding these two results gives 8.10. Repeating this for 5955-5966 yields 8.38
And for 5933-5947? 8.02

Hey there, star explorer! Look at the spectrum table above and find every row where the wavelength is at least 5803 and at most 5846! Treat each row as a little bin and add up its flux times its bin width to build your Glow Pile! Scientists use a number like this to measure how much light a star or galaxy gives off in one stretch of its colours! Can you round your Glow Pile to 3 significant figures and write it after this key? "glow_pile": 173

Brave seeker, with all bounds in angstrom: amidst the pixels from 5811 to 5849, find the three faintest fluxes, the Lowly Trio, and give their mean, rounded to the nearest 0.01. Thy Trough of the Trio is 3.83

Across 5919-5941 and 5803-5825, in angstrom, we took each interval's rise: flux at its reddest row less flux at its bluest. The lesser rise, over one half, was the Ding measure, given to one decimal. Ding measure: -1.2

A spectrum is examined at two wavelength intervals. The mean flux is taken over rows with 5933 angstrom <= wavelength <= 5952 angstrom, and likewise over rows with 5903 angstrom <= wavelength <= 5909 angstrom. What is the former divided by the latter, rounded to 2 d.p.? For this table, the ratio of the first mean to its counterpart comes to 0.95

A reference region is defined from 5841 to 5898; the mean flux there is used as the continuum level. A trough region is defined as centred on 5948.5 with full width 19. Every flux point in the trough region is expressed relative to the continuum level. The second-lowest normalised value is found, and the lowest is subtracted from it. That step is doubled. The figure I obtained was 0.120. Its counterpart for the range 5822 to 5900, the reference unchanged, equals 0.182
